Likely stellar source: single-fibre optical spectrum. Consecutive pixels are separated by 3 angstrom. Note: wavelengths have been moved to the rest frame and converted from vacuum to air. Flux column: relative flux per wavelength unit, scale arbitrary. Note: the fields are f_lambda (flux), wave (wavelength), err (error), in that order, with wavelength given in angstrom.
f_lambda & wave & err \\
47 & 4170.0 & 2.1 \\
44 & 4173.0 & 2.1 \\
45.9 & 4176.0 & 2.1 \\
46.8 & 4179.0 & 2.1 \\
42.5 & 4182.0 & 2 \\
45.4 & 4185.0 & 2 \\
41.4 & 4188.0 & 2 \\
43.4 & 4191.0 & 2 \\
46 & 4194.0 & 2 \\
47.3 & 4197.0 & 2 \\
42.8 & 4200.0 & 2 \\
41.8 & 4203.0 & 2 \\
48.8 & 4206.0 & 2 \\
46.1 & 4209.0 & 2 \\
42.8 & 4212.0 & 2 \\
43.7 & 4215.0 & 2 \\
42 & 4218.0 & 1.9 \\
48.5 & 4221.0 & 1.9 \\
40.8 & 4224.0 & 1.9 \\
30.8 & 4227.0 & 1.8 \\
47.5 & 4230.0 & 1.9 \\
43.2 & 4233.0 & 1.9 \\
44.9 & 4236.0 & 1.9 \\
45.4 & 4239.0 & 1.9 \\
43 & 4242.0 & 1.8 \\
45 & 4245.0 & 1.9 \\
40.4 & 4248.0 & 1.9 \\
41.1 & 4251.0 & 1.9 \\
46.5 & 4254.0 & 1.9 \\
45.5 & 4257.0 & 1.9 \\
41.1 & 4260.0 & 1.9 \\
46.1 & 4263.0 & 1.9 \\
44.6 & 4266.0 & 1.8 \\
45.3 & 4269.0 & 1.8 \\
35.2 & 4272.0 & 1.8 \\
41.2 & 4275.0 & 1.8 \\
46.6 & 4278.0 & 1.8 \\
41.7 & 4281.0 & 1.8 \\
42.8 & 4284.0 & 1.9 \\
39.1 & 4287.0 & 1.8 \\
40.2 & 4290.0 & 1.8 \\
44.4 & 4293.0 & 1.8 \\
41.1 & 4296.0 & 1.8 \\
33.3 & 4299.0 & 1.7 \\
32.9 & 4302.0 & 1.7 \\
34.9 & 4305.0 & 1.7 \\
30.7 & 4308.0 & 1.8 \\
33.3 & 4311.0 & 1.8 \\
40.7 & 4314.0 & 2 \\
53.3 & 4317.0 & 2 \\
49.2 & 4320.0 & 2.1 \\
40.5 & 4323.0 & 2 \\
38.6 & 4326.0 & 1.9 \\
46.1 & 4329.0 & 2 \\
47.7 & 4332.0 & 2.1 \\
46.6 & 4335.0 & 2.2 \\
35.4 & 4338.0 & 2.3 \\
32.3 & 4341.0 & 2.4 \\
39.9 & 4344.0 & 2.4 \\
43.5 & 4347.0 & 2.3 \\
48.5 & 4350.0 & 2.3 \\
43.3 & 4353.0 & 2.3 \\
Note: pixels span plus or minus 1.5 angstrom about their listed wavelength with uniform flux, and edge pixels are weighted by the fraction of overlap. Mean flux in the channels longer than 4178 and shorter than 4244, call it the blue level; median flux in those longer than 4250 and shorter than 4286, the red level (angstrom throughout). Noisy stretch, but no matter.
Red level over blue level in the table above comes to 1.00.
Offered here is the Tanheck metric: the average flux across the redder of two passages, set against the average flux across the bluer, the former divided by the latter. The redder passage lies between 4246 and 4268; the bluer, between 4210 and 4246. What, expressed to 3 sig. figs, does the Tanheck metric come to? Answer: 1.01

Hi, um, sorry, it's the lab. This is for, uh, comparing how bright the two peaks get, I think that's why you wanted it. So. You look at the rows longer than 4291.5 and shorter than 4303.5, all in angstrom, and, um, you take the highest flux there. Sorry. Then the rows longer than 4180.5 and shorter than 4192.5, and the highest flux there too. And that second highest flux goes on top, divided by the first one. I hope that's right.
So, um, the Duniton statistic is 1.02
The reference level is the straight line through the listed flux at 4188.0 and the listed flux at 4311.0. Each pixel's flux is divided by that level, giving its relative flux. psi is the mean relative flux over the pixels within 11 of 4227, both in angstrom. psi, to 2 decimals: 1.10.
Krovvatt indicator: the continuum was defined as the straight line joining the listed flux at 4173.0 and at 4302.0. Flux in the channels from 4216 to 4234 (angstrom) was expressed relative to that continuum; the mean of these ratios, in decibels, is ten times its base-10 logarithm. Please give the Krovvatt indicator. 0.28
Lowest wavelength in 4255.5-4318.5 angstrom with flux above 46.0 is 4263.0 angstrom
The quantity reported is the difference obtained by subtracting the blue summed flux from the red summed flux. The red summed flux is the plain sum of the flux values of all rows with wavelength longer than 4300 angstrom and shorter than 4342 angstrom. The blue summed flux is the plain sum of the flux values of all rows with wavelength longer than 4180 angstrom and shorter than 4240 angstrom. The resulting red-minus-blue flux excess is -313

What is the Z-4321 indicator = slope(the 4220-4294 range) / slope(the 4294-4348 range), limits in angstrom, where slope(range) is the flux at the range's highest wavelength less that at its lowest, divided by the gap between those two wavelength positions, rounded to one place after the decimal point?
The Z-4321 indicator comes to -1.2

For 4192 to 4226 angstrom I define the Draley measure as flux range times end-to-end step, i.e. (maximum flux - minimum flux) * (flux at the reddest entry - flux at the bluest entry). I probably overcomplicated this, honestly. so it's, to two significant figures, -42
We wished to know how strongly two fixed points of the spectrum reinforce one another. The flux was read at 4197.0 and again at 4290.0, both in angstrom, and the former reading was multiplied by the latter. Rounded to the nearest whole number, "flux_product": 1901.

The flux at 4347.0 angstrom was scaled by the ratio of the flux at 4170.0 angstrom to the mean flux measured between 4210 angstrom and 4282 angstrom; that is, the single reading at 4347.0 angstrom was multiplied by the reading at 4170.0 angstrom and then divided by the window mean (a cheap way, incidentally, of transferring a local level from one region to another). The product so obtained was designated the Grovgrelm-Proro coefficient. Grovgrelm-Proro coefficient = 47.5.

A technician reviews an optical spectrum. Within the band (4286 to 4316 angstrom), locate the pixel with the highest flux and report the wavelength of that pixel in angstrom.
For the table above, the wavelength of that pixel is 4293.0 angstrom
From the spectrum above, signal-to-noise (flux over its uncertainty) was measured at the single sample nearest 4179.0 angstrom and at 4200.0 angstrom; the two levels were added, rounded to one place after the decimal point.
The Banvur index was 43.7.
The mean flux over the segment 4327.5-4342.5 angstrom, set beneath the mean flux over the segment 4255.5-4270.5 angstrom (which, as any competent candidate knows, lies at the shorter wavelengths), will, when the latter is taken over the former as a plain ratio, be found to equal 1.07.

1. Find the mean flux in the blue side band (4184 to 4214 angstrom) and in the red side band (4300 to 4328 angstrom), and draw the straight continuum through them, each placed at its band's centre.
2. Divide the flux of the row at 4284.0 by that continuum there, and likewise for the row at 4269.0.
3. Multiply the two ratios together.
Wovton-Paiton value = 1.15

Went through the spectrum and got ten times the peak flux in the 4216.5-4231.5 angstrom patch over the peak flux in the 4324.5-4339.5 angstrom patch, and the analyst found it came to 10.2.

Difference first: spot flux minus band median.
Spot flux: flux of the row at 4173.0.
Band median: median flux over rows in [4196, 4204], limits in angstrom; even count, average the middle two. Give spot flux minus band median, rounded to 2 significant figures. 1.2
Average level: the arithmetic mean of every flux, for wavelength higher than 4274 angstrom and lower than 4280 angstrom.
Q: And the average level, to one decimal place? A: 43.9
